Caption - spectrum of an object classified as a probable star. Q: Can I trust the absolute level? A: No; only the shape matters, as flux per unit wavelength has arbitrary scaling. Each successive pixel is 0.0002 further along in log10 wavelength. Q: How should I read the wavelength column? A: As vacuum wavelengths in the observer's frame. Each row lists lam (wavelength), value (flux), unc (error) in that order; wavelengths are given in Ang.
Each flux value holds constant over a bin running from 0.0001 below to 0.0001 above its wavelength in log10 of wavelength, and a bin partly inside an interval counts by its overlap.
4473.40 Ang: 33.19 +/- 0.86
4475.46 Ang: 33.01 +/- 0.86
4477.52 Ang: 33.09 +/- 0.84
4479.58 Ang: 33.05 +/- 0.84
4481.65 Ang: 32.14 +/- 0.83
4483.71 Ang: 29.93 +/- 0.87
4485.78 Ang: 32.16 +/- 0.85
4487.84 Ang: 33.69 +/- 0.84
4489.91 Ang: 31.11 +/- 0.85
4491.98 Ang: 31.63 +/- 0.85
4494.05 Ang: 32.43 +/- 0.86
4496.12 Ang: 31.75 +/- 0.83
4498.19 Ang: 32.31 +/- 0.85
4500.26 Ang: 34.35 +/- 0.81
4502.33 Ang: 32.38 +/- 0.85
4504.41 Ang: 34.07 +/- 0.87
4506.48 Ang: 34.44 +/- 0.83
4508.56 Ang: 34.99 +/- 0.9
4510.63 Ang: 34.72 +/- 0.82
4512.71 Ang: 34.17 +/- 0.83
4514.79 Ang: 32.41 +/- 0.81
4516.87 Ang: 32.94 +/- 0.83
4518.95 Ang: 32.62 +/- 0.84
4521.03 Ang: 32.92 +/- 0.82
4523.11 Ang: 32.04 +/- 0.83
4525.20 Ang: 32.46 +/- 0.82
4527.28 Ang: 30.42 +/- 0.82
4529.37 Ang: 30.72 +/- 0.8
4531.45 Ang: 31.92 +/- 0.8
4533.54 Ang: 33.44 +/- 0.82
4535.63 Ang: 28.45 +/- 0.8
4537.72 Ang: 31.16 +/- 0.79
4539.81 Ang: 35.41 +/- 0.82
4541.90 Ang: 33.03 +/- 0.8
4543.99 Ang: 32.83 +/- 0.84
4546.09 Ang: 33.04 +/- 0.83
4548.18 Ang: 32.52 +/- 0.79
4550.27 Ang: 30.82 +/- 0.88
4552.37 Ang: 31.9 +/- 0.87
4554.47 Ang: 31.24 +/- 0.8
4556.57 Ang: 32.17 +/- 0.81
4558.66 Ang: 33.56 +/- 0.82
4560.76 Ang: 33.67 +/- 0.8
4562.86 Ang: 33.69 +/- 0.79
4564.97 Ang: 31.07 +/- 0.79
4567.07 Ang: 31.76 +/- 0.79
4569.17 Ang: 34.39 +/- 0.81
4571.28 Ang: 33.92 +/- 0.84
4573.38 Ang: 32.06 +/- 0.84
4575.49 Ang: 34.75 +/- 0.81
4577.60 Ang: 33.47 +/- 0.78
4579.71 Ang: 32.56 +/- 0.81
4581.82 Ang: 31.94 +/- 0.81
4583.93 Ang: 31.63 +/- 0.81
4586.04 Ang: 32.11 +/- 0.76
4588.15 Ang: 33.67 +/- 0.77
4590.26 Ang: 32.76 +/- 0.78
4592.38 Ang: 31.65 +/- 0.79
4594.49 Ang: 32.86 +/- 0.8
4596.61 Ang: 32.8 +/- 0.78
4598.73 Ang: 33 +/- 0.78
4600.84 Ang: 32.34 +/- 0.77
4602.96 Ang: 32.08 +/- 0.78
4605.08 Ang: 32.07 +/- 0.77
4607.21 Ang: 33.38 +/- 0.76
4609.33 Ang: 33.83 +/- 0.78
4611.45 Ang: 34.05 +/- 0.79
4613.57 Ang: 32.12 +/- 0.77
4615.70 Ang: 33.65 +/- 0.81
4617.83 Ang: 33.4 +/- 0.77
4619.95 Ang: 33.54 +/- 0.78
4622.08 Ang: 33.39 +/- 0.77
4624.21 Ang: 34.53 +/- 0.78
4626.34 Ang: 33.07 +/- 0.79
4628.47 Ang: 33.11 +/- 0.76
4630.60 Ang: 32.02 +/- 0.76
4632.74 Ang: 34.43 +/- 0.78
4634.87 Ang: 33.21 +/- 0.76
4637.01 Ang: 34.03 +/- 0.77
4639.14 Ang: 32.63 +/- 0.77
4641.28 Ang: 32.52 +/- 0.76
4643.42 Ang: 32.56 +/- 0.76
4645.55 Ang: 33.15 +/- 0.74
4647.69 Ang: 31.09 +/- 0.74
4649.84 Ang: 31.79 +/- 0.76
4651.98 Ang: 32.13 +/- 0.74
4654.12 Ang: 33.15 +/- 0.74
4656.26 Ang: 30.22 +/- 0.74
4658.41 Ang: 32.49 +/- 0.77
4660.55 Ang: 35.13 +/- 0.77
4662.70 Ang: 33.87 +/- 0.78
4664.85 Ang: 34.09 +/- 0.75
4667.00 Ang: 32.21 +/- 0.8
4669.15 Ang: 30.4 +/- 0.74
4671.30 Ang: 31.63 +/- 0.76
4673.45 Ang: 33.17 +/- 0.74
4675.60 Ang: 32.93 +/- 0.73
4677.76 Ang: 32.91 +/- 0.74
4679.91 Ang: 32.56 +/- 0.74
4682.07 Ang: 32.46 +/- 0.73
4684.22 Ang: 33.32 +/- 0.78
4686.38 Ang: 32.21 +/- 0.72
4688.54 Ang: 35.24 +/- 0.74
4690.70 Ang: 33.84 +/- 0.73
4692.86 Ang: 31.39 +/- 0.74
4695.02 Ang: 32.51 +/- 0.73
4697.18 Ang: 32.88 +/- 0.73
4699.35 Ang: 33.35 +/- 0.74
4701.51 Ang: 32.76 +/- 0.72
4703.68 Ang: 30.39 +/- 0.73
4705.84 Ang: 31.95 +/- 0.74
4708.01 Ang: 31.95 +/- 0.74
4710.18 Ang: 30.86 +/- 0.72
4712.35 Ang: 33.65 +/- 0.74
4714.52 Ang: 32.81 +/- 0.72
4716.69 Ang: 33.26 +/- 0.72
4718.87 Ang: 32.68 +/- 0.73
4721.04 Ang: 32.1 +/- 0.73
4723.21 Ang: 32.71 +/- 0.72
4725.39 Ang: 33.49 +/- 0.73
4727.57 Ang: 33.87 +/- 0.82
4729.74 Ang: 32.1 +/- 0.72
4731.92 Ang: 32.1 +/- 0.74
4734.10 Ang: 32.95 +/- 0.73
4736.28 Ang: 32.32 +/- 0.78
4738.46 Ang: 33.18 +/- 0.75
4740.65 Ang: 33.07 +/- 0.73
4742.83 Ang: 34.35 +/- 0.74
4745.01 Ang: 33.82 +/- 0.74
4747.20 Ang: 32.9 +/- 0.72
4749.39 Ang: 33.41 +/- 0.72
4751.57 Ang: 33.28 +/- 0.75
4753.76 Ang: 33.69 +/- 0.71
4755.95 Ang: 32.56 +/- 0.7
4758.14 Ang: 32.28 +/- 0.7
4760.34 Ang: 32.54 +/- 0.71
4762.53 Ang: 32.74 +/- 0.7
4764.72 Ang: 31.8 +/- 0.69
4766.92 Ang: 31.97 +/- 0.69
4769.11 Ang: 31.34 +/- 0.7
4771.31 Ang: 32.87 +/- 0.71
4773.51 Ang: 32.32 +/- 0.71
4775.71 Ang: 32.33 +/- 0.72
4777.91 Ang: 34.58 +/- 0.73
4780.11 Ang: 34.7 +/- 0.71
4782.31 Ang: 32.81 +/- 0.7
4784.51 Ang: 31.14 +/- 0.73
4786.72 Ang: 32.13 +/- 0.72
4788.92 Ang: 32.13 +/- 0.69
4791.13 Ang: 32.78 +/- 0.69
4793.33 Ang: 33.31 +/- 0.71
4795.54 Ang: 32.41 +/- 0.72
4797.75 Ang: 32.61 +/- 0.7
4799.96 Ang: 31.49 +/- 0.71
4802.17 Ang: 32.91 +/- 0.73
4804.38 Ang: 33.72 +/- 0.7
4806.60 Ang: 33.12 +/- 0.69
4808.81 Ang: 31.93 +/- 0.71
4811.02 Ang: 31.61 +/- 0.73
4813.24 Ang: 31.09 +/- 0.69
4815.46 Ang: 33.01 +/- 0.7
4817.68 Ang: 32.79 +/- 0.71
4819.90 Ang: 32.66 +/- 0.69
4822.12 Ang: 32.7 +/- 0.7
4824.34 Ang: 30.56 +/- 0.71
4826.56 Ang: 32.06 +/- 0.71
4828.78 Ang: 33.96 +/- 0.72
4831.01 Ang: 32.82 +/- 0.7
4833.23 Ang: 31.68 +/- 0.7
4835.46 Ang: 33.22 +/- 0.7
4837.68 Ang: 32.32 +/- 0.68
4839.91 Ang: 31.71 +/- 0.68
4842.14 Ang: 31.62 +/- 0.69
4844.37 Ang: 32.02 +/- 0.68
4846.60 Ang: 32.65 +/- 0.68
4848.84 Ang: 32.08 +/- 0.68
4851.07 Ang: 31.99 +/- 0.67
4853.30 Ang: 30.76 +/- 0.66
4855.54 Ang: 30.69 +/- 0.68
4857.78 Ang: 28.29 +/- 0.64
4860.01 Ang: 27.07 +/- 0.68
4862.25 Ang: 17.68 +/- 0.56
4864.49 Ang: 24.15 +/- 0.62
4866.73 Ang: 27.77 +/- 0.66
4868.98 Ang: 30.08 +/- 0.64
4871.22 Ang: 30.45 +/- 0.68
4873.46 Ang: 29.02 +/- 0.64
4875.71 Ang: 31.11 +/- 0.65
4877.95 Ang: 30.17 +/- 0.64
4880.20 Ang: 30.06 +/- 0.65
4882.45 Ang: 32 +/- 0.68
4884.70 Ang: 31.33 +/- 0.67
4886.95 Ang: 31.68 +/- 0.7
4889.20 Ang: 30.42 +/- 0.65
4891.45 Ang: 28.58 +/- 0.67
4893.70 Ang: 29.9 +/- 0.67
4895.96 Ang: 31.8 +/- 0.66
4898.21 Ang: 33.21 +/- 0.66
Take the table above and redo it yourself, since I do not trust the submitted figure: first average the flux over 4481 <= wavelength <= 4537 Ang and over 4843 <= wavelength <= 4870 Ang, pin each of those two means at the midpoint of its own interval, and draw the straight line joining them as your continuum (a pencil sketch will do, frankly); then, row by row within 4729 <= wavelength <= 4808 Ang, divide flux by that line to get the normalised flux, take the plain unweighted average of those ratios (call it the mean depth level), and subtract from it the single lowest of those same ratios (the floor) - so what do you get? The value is 0.049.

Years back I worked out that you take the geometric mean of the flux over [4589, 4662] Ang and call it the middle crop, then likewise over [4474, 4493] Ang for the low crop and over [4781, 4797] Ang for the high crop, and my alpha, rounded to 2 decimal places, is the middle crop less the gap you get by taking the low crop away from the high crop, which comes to 32.67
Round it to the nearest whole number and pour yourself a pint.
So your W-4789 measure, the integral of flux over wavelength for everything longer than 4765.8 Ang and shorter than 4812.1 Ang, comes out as 1509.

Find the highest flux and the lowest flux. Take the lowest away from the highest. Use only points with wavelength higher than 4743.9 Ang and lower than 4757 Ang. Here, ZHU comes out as 1.3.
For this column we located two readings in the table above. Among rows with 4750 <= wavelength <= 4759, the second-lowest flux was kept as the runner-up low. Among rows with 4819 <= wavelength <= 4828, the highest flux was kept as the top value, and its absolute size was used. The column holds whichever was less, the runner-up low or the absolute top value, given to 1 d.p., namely 32.6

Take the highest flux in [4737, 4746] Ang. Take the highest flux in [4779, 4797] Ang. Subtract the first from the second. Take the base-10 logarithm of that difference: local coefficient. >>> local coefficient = -0.46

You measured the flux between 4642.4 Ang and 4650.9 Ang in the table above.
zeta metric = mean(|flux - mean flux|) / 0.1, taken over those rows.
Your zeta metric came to 7.1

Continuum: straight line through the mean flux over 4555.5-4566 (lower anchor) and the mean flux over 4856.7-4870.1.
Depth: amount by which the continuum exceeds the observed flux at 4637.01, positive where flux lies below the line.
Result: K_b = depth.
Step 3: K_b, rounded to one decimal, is -3.0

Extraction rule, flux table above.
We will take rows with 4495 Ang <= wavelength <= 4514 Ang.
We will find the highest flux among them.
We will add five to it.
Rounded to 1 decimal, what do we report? 40.0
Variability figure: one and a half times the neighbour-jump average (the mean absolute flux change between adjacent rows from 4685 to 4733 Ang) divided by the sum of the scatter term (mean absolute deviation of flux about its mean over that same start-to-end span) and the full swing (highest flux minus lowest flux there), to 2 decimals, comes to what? 0.29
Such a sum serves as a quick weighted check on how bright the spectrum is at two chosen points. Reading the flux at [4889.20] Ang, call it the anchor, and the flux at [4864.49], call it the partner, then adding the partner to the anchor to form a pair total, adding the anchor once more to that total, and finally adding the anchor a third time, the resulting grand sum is 115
